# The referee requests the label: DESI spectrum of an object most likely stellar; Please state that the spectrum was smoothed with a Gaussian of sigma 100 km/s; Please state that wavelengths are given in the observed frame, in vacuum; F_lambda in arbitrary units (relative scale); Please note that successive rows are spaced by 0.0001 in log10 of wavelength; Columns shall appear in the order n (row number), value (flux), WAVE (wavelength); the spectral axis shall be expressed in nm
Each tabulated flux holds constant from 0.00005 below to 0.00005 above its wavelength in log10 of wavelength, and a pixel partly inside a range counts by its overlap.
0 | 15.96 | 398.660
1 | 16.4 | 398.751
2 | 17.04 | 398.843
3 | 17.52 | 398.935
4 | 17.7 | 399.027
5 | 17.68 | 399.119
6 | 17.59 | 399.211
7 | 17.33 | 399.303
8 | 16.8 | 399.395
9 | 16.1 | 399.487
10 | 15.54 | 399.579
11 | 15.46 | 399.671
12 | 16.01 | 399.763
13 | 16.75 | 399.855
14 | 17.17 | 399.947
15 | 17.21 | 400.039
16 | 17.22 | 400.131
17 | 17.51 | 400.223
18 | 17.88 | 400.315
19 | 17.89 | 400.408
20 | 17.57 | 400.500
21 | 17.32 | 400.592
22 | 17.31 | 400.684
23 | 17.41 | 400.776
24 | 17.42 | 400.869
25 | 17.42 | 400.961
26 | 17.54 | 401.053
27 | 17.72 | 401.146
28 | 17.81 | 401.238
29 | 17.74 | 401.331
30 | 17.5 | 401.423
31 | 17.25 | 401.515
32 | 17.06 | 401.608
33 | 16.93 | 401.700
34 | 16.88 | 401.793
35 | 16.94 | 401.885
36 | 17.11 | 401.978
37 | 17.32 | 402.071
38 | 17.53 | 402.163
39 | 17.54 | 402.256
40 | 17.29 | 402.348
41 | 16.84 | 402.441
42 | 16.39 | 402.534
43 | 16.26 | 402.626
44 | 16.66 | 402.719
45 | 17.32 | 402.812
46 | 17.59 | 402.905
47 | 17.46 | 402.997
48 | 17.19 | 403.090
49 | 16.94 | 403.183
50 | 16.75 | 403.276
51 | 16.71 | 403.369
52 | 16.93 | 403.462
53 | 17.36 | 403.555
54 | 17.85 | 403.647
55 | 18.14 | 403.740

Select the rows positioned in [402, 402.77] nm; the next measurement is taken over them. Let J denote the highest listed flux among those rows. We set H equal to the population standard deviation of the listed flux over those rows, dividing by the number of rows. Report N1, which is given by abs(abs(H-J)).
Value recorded 17.1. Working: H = 0.48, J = 17.54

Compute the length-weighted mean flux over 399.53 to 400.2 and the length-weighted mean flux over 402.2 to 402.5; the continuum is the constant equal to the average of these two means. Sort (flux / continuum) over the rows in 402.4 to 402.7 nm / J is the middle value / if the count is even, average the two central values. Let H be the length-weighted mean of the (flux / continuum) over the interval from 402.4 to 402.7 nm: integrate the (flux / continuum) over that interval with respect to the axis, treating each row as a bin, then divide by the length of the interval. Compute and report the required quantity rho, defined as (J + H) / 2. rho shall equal 0.98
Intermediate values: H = 0.98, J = 0.97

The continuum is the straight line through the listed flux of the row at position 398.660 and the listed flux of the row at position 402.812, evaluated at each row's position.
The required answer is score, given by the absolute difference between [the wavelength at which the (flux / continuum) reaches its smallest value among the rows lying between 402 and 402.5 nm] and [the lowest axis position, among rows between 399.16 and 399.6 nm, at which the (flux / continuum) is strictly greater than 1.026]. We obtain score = 3.23 nm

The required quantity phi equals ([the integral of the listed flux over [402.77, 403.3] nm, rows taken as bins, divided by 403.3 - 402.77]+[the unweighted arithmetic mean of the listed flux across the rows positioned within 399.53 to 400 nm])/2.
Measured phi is 16.7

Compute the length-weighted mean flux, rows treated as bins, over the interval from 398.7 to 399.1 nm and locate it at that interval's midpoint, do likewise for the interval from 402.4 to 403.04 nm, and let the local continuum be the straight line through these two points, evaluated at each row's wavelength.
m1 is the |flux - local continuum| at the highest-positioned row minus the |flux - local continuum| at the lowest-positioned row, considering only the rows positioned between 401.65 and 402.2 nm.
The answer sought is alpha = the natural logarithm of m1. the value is -0.74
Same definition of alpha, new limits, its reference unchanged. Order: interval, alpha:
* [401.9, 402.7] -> -0.57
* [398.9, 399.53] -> -0.32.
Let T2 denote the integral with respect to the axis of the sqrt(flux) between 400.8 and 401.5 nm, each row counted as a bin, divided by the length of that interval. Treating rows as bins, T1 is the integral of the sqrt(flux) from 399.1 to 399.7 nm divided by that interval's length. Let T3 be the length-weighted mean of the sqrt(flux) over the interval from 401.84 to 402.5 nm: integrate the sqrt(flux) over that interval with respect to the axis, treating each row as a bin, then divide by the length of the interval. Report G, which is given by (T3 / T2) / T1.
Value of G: 0.243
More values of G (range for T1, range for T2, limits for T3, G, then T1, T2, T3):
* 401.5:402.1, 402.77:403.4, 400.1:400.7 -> 0.245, 4.12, 4.14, 4.19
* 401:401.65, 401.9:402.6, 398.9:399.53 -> 0.240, 4.18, 4.14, 4.15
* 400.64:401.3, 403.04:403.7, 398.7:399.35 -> 0.240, 4.18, 4.14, 4.16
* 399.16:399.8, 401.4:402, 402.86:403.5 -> 0.247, 4.05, 4.13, 4.13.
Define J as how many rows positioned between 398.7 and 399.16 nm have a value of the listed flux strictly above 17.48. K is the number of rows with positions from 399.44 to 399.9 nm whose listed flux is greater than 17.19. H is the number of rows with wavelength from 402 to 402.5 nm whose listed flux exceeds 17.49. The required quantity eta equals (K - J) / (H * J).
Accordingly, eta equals -0.5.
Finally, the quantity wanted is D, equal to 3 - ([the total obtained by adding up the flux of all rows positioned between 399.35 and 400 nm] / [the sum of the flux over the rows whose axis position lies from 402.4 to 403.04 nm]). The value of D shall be 2.04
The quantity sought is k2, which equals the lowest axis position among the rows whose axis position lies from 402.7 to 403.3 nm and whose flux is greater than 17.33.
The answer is 402.905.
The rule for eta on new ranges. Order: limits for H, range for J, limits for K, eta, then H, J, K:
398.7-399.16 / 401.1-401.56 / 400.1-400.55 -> 0.1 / 3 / 4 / 5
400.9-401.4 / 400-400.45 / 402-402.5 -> 0.1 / 4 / 3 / 4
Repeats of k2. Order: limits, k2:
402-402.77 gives 402.163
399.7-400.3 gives 400.223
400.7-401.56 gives 400.776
